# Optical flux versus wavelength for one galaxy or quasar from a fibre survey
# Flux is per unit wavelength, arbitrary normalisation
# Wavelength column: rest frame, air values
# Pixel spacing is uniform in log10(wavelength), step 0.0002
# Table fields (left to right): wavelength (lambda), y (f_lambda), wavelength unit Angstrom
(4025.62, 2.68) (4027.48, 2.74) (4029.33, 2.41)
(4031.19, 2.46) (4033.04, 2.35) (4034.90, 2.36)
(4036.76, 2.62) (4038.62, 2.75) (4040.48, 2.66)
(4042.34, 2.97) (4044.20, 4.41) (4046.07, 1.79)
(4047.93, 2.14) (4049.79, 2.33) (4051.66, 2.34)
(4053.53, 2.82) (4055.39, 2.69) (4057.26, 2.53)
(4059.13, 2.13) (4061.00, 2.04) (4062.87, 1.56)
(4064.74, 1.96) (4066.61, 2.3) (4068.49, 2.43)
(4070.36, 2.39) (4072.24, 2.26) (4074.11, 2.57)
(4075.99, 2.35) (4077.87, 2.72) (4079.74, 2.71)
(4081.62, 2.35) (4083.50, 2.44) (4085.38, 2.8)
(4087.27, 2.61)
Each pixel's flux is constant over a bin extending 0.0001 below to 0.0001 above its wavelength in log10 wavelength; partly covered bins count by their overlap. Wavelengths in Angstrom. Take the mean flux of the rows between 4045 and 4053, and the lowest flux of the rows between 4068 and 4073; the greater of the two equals 2.26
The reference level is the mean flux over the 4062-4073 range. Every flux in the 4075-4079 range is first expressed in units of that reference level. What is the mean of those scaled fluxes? 1.18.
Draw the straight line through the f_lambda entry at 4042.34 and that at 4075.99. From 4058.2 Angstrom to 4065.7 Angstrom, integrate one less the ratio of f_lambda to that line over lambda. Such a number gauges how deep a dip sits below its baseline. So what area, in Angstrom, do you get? 1.97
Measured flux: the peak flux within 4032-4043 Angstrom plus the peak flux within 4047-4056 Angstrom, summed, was 5.8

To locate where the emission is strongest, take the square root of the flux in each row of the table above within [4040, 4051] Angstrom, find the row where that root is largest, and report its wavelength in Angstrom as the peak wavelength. 4044.20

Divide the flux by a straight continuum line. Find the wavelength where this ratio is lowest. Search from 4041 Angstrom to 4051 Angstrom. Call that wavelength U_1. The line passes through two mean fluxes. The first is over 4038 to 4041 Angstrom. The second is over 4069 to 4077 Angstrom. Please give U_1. 4046.07 Angstrom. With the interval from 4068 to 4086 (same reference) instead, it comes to 4072.24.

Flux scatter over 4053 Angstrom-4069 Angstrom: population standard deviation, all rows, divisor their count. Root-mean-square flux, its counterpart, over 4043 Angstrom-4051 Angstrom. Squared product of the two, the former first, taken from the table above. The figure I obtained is 1.13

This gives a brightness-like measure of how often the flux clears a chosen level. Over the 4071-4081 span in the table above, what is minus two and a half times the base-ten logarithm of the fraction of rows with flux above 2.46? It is 0.6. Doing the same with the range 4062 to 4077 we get 2.3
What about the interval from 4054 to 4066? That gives 1.2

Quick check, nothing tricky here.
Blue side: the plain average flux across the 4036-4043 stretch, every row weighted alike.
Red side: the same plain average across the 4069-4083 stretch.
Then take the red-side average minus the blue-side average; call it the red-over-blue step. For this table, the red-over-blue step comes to -0.27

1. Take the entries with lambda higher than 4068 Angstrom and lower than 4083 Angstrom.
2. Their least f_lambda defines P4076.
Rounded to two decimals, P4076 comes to 2.26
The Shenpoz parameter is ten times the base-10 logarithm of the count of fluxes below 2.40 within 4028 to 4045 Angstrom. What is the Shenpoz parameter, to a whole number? 3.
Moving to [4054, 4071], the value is 8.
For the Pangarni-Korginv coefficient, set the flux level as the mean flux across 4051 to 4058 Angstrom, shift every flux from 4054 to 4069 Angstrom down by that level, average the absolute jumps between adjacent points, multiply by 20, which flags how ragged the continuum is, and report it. 5.7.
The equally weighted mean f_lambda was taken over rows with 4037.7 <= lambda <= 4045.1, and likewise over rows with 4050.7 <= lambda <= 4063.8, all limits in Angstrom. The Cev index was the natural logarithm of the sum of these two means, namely 1.70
